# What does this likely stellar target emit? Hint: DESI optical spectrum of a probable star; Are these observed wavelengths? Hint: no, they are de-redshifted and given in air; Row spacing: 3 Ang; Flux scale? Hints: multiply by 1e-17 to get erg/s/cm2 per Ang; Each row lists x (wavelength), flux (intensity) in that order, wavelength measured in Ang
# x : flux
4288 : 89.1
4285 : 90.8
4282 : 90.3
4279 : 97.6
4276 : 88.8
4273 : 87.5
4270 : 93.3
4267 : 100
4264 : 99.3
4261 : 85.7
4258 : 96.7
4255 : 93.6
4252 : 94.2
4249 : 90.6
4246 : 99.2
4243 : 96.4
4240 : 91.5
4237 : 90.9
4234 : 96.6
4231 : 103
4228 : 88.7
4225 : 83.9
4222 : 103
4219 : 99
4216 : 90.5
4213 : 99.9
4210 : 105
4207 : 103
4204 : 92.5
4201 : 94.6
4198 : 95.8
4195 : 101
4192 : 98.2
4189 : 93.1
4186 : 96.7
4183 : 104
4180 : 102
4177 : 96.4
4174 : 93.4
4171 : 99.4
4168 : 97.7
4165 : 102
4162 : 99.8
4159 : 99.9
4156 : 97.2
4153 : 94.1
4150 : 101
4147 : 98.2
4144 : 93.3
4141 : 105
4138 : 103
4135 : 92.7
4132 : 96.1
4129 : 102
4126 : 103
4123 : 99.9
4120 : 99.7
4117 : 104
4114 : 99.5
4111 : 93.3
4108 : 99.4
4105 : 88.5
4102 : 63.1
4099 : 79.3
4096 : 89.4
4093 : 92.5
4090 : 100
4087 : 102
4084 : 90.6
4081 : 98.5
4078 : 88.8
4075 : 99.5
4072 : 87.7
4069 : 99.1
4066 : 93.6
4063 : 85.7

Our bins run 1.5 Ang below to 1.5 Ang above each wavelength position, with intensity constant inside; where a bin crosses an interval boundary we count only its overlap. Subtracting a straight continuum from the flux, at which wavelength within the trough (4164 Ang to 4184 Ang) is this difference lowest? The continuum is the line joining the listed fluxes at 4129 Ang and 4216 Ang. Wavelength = 4174 Ang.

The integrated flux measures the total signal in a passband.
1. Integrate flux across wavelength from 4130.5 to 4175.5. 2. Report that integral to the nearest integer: 4418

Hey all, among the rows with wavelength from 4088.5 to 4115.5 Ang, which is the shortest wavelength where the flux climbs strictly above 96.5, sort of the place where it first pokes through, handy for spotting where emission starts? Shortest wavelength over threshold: 4090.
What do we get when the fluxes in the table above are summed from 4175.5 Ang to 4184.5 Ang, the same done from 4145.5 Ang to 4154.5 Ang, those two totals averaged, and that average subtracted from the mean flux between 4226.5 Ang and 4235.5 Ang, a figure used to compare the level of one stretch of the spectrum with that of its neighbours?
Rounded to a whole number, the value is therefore -202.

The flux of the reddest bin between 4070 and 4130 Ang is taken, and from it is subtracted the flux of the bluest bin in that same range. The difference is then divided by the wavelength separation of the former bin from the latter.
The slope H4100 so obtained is 0.25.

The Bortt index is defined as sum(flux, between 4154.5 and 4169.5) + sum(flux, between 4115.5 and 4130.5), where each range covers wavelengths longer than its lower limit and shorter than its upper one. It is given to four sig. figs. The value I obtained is 1005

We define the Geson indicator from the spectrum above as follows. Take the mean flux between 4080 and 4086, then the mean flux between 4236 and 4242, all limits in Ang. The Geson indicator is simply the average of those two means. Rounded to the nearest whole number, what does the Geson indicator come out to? 93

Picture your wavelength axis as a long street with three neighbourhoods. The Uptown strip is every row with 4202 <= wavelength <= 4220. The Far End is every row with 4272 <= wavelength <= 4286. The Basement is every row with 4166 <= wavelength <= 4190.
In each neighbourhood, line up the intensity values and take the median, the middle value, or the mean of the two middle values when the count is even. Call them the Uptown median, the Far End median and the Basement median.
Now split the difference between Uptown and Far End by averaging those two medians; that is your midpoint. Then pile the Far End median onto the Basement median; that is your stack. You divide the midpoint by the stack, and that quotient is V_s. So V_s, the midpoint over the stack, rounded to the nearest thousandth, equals 0.506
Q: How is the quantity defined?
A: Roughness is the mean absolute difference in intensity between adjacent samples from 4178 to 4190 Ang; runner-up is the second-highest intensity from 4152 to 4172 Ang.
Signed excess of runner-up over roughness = 95.6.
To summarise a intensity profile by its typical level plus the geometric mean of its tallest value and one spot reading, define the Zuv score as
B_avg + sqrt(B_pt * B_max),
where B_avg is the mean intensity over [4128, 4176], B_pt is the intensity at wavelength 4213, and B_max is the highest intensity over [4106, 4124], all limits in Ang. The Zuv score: 200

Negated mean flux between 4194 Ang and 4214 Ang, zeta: -99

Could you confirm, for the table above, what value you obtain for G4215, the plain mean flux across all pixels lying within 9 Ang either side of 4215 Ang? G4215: 100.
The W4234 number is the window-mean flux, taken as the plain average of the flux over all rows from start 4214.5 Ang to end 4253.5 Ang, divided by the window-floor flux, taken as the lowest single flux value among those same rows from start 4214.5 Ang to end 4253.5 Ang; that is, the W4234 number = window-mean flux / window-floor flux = 1.13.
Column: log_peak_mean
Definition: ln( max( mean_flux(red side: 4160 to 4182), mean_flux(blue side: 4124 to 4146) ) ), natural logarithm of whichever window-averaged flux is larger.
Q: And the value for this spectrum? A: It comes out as 4.598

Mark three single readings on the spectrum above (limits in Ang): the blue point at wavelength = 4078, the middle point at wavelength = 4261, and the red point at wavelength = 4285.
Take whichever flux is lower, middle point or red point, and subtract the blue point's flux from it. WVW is -3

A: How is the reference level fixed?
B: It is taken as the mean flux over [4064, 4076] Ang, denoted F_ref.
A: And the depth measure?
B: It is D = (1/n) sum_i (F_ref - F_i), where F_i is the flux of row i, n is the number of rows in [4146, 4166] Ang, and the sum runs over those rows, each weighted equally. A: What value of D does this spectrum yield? -4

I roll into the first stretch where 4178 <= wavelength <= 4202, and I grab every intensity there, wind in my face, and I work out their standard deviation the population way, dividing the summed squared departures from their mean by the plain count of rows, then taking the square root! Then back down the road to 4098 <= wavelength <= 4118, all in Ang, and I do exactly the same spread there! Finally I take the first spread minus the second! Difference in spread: -10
